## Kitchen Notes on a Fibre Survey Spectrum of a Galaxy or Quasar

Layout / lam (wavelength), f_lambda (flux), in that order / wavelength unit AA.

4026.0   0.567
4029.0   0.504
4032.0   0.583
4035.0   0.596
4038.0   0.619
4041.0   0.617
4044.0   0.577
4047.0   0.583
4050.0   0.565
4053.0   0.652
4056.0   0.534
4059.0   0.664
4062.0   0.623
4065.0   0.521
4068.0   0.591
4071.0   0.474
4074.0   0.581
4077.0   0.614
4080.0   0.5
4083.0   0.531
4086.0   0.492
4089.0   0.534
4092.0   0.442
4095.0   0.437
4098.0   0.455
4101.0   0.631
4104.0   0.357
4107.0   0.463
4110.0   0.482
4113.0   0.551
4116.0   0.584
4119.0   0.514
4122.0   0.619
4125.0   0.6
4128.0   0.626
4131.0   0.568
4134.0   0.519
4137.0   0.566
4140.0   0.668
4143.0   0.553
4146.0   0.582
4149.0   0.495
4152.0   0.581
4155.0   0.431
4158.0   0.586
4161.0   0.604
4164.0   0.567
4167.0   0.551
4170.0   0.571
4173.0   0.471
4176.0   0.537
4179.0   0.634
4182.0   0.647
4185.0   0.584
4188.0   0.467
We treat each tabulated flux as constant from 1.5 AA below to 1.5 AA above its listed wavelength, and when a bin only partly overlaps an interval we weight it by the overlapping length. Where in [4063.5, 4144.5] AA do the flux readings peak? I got 4140.0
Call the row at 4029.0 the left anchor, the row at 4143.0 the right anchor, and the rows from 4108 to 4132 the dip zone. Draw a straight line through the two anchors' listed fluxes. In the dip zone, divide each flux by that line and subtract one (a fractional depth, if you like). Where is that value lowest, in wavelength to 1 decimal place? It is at 4110.0 AA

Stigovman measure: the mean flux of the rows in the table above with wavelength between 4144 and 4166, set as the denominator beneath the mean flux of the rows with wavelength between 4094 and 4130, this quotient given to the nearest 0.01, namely 0.96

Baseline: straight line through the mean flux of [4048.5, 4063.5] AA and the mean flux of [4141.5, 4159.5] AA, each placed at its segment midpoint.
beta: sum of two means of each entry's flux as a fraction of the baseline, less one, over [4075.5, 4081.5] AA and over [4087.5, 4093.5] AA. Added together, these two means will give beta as -0.22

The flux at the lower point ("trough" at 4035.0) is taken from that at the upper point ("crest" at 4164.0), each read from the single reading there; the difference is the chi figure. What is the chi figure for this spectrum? -0.03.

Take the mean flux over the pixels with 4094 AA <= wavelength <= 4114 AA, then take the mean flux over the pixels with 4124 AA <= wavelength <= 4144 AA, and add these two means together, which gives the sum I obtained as 1.07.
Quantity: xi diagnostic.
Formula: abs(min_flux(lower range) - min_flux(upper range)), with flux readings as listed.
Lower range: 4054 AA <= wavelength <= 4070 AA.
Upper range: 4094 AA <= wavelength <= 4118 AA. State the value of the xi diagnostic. 0.164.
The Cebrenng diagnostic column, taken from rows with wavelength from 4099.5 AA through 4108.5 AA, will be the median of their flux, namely 0.46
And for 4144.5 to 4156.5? 0.54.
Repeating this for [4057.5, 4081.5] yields 0.59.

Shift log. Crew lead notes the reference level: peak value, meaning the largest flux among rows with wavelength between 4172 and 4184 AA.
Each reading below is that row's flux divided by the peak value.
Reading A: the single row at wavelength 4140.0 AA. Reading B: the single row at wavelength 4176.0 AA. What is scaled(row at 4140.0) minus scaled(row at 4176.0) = 0.20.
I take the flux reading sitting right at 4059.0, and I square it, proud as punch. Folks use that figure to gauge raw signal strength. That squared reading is 0.44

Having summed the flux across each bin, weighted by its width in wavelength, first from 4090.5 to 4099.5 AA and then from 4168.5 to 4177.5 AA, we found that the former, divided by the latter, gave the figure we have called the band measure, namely 0.845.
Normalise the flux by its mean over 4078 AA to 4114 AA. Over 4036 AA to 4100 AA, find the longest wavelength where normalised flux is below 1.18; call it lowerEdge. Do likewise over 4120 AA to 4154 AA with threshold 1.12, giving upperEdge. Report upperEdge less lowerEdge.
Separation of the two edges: 51 AA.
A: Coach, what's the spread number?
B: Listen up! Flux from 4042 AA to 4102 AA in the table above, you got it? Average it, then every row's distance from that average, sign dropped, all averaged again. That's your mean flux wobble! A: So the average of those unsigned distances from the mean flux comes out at 0.058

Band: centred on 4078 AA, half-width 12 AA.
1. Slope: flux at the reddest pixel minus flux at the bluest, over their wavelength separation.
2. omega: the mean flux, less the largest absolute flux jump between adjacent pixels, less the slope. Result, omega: 0.425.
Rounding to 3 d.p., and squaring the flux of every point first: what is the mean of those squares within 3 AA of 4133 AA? 0.296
